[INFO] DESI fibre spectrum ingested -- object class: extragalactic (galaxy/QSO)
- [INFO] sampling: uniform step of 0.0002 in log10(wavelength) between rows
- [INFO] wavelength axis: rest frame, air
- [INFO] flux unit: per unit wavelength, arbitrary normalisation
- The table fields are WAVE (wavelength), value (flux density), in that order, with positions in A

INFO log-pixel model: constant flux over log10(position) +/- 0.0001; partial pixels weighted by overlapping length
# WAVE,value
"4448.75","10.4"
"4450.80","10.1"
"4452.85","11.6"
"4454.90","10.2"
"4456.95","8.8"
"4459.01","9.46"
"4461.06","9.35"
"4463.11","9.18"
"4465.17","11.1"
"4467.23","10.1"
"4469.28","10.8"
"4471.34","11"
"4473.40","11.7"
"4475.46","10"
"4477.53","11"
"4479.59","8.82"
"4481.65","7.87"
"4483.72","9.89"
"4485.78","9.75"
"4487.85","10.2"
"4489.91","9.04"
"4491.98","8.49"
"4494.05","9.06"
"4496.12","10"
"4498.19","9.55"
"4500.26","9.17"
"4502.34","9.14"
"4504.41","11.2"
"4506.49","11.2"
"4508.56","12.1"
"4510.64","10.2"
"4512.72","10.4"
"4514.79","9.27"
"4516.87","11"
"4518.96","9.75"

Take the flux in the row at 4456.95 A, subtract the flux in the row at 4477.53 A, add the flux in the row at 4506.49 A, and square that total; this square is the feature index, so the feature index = 81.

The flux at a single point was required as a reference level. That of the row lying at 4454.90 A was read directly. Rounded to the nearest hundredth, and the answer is 10.20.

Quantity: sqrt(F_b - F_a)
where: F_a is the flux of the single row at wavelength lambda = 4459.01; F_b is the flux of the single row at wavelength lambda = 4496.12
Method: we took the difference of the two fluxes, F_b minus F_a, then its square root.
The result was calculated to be 0.73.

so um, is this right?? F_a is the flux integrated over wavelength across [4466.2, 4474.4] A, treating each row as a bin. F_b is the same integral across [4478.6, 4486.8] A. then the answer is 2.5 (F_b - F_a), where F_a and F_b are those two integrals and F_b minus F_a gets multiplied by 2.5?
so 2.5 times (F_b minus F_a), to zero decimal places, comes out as -37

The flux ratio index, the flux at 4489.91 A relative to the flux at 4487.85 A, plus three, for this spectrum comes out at 3.89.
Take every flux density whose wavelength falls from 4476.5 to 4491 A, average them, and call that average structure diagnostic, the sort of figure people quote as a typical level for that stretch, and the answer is 9.5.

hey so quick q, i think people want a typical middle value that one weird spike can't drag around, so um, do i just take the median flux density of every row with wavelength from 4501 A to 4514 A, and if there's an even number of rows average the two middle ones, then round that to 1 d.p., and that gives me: 10.8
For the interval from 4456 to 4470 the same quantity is 9.5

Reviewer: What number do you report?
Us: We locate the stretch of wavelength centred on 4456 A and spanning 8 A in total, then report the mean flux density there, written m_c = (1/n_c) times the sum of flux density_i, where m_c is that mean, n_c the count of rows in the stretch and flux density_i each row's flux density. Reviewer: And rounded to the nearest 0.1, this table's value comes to 10.0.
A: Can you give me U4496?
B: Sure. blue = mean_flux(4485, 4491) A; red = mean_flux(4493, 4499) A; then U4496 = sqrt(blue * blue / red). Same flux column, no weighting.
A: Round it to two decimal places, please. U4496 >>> 3.13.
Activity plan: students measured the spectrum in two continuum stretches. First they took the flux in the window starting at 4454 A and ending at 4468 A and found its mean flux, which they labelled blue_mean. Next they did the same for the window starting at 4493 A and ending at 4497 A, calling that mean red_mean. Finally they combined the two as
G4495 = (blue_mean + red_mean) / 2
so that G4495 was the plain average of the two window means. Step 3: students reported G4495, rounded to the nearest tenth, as 9.6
